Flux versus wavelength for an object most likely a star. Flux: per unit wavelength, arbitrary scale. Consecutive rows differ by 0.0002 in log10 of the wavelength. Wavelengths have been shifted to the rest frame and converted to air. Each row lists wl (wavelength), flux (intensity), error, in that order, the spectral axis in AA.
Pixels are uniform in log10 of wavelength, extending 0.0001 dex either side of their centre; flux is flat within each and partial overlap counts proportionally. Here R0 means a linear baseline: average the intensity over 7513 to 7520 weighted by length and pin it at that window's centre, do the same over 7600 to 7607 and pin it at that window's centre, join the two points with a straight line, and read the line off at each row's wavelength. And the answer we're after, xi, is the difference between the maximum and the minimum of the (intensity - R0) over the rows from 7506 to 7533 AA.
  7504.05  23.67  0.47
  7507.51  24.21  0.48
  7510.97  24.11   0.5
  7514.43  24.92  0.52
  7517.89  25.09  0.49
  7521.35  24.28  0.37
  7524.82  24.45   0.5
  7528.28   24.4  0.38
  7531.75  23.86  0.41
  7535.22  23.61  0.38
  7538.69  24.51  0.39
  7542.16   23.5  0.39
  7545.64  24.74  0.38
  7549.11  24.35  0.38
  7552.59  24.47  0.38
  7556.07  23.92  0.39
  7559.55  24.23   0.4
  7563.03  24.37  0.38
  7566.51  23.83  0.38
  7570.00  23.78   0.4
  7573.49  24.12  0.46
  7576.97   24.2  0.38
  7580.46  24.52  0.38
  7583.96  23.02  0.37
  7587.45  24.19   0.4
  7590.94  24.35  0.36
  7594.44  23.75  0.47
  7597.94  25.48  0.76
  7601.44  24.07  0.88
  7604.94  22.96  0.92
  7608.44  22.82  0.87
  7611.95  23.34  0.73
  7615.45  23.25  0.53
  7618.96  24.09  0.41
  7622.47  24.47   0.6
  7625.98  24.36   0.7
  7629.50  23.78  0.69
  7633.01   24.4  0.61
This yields 1.1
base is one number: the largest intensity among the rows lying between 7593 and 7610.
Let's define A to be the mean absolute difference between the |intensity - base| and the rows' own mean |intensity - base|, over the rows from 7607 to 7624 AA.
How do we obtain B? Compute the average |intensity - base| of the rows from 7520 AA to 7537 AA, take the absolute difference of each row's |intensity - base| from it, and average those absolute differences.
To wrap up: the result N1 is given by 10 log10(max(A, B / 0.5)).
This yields -2.1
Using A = 0.55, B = 0.31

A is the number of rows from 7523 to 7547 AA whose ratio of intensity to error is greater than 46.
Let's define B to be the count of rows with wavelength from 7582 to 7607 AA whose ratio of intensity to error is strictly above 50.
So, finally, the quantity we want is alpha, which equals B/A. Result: 0.6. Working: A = 7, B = 4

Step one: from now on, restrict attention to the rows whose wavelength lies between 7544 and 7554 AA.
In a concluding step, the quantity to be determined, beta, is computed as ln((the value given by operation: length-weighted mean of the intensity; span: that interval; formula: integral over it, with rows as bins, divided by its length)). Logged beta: 3.20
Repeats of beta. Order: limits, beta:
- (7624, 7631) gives 3.18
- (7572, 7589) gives 3.18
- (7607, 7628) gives 3.17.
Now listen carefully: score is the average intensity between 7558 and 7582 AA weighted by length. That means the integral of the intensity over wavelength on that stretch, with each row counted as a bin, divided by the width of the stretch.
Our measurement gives 24.2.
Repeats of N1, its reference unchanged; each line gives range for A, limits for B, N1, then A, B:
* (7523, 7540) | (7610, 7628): -0.1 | 0.34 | 0.49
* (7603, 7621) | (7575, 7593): -0.8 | 0.34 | 0.41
